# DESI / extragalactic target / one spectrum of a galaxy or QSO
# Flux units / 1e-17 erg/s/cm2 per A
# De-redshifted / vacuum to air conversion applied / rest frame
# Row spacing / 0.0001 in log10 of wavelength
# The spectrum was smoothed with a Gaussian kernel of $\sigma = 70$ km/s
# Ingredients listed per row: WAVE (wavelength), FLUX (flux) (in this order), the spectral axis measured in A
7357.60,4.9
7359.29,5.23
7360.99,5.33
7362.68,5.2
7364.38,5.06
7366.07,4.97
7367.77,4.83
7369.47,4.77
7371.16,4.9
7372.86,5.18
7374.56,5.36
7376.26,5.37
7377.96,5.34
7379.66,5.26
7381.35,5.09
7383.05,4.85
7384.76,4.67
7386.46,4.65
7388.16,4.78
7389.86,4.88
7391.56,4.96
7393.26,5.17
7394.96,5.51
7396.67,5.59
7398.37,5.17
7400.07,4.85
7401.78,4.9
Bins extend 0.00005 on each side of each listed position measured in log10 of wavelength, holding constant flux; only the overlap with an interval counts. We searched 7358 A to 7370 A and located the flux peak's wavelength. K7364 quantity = 7360.99 A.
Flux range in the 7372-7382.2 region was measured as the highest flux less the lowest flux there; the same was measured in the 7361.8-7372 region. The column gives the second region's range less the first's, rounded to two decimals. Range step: 0.15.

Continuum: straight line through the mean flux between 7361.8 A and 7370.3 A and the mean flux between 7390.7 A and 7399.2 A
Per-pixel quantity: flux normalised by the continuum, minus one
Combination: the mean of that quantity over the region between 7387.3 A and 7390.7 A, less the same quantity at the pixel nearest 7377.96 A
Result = -0.122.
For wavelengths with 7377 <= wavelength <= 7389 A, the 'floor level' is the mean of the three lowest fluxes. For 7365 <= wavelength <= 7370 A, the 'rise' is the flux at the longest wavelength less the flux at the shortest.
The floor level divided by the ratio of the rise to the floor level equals -110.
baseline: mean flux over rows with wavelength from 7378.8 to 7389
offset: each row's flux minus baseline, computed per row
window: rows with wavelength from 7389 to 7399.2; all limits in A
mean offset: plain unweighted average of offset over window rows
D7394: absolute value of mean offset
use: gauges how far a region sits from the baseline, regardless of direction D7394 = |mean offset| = 0.33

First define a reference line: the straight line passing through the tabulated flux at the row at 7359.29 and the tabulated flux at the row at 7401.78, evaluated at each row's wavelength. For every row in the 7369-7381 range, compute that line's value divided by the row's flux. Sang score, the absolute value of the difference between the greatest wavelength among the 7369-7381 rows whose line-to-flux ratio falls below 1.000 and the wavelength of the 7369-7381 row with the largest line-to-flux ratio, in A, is 10.2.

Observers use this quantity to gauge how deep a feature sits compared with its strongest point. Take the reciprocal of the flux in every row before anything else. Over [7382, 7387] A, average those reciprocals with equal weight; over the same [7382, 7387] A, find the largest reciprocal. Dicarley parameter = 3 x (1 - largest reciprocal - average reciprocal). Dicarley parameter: 1.72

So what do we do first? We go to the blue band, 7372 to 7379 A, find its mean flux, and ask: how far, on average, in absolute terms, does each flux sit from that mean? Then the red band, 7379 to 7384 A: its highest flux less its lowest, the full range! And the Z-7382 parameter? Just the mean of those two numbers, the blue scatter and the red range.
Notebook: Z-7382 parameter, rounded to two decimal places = 0.24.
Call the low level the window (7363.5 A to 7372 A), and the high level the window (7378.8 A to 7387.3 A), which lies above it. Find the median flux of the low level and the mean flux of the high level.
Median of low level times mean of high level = 24.0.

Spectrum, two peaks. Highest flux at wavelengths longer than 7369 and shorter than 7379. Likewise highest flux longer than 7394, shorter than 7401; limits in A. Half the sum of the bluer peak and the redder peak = 5.48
